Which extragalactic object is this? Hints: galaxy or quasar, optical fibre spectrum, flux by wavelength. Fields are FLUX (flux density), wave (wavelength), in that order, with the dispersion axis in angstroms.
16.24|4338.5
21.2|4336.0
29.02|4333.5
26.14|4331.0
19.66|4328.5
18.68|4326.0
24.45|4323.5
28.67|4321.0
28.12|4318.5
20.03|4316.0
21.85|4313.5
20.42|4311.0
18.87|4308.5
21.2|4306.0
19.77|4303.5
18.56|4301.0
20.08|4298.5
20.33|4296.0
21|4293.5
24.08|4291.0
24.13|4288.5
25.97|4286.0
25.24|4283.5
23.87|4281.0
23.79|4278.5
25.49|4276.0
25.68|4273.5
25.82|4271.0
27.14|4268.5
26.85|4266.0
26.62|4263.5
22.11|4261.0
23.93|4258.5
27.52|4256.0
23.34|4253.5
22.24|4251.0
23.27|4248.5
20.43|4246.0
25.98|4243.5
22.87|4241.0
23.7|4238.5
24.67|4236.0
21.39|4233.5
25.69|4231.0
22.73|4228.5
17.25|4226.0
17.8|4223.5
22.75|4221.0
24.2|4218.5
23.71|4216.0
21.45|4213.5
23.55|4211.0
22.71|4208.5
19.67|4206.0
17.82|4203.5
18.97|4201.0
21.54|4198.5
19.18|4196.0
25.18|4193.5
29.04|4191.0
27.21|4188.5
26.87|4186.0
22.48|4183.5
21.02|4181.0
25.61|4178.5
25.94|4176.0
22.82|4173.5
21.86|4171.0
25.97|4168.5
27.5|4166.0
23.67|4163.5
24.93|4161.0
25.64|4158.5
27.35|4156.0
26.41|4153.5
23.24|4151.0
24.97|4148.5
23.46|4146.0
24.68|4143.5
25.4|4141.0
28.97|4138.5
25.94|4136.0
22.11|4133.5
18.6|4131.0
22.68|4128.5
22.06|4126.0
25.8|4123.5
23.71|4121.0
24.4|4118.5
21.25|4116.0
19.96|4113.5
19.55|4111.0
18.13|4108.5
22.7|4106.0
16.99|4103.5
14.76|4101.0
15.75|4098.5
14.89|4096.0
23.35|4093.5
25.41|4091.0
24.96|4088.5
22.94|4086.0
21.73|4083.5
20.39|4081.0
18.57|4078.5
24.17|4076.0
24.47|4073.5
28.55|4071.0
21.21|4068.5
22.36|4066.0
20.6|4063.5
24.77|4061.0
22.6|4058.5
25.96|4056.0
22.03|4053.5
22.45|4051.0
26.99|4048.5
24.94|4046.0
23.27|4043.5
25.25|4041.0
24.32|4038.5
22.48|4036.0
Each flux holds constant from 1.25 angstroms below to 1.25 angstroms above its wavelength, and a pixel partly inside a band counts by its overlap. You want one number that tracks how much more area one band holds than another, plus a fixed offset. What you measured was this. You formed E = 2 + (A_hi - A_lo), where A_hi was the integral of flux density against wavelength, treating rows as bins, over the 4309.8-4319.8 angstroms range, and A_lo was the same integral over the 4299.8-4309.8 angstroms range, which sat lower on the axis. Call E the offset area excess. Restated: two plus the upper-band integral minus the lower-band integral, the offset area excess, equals 32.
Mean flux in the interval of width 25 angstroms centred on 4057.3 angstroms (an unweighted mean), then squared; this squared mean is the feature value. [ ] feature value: 547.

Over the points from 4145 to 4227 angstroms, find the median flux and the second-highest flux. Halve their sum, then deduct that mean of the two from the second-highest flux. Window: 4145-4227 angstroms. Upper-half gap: 2.0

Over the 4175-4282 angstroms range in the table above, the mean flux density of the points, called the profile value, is 23.5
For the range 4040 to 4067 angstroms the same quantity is 23.7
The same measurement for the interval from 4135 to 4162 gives 25.5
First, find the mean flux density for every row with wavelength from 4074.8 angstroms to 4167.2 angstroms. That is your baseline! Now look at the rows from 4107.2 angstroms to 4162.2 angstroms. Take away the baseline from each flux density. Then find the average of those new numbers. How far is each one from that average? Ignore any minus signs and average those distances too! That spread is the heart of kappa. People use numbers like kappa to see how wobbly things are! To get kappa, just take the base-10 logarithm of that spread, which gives 0.36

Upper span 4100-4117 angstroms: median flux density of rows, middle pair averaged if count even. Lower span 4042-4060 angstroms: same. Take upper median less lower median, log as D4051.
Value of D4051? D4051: -3.7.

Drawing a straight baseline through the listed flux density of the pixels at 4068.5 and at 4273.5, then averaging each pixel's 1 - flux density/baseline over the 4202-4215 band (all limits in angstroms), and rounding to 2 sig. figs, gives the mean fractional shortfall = 0.13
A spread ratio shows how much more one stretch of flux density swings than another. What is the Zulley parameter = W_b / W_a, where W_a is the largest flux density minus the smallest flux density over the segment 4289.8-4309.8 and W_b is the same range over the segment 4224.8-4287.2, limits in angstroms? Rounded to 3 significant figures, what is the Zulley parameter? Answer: 1.86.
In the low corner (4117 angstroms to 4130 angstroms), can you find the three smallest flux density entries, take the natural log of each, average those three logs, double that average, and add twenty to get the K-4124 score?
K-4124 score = 26.3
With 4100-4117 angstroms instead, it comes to 25.6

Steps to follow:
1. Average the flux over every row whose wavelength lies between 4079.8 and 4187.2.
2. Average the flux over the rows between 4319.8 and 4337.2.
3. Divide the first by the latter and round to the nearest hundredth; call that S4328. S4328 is 0.96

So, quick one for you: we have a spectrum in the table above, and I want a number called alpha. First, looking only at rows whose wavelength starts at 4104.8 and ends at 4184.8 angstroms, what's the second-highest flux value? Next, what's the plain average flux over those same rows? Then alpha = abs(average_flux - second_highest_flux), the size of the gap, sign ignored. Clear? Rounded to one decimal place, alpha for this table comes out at 3.8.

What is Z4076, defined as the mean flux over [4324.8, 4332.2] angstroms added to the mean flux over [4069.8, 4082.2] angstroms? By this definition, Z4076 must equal 44.7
